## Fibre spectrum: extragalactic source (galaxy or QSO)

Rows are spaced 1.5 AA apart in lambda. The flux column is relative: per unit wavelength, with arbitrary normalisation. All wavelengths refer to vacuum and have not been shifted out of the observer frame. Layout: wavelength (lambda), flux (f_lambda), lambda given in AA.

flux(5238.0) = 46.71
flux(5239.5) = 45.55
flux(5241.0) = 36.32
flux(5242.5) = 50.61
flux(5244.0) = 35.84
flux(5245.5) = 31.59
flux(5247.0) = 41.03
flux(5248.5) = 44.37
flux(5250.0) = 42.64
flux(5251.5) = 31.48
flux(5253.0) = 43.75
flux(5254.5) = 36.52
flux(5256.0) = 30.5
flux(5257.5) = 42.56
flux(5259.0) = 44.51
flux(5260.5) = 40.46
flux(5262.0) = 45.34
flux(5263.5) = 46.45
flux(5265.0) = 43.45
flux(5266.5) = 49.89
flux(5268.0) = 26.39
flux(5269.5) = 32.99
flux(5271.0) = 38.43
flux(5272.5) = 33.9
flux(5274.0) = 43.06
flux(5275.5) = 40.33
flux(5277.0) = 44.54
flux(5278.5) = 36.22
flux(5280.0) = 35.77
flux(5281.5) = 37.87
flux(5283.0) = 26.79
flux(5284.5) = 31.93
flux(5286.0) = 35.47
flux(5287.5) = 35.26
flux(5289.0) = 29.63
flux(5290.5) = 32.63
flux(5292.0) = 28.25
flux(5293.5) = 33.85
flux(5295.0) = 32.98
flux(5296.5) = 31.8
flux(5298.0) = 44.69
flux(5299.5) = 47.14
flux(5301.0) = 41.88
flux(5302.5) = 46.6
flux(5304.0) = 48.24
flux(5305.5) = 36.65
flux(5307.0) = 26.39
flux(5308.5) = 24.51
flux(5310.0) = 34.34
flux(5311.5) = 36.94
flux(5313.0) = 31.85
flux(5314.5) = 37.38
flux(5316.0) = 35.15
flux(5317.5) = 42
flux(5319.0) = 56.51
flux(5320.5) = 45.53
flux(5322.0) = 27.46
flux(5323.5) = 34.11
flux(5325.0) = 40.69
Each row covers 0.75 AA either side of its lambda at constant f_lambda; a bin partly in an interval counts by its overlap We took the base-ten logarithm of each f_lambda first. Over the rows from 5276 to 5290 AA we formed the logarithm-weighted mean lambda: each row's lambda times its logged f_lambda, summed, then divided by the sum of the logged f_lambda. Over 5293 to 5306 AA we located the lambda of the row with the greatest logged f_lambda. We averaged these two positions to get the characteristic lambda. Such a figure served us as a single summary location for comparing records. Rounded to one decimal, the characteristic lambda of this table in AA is 5293.5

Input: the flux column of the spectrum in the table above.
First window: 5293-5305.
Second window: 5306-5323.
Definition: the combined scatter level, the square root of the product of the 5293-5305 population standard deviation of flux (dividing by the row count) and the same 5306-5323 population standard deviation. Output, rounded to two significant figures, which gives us 7.6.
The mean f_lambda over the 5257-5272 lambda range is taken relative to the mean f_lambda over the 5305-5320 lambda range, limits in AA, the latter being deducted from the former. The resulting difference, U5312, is 5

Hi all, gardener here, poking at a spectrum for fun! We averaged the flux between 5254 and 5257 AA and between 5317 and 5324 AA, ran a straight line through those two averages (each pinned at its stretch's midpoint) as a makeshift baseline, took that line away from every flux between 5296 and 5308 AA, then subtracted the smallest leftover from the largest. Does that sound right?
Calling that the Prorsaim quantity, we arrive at 22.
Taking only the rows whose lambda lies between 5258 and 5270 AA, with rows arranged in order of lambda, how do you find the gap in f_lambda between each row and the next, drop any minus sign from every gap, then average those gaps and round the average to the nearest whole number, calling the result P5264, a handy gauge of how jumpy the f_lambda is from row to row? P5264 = 7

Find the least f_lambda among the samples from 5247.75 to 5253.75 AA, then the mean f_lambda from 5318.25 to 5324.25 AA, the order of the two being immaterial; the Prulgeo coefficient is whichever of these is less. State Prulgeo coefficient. 31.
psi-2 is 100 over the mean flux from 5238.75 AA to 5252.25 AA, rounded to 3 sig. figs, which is 2.50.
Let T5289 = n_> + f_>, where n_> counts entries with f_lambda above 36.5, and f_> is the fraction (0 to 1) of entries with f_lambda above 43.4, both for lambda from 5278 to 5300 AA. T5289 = 3.1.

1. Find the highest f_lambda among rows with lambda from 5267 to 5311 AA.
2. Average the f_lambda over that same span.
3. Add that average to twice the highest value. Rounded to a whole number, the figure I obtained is 132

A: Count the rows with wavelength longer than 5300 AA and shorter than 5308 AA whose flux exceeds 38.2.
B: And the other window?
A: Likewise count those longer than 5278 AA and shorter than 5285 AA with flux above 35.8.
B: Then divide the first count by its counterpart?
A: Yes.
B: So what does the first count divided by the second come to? 1.5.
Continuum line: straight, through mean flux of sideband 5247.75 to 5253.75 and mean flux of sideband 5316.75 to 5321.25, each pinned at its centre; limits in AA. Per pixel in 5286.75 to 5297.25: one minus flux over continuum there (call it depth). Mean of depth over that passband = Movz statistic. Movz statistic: 0.29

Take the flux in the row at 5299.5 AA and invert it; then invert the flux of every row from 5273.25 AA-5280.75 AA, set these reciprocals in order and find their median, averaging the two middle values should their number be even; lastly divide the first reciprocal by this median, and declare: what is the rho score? 0.86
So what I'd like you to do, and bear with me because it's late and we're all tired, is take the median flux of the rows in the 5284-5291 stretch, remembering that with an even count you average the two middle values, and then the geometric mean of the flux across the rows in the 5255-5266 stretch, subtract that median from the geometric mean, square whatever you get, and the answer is 80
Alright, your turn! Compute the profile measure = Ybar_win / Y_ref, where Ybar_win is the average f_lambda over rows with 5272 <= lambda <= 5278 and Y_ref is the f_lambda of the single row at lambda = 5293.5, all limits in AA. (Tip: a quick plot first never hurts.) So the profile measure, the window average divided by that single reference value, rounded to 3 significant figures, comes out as 1.20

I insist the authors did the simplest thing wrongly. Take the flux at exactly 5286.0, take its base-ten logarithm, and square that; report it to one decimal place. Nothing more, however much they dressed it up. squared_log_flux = 2.4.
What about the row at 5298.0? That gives 2.7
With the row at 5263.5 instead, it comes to 2.8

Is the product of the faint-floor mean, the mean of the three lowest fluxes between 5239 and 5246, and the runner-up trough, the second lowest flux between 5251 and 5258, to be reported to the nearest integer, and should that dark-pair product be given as 1089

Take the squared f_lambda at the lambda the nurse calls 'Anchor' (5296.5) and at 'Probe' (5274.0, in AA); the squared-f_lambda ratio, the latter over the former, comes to 1.8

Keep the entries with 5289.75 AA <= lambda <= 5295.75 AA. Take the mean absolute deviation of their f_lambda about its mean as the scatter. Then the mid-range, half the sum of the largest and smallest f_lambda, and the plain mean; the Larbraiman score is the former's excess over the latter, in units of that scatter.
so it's -0.48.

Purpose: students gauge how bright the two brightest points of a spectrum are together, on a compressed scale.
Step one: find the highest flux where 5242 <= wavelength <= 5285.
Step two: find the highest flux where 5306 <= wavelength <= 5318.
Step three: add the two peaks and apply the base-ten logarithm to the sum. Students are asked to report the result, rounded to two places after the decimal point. 1.97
